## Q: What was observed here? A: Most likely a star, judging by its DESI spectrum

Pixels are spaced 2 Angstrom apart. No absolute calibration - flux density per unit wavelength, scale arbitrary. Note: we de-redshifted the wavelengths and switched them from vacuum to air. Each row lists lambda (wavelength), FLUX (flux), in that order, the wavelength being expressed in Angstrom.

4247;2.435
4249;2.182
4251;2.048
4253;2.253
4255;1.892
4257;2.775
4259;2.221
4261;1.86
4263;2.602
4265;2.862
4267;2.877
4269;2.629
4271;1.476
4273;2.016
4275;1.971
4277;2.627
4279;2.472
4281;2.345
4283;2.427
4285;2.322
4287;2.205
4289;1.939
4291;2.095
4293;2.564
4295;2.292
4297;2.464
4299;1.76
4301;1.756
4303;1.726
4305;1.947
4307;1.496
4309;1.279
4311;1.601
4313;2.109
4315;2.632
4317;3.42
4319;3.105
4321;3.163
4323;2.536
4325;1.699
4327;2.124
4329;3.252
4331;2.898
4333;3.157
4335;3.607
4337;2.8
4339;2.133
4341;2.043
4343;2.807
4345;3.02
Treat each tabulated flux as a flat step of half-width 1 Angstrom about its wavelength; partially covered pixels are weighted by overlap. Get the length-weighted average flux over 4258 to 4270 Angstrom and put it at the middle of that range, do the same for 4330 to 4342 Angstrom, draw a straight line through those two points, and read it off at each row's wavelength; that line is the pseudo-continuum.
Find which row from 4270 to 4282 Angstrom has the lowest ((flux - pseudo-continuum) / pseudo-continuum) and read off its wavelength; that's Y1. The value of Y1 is 4271 Angstrom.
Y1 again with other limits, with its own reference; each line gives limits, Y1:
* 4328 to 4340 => 4339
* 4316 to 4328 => 4325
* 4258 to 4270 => 4261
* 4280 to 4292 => 4289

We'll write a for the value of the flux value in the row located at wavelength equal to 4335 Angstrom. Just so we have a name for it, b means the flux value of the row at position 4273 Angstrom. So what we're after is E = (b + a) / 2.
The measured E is 2.81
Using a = 3.607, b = 2.016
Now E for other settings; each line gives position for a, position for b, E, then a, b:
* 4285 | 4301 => 2.04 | 2.322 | 1.756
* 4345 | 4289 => 2.48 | 3.02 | 1.939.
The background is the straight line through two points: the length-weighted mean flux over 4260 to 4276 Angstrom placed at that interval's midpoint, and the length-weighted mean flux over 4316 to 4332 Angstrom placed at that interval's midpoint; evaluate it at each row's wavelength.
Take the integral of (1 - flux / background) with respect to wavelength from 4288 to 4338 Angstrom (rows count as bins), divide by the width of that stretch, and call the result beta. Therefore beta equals 0.12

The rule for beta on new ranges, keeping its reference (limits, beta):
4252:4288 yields -0.01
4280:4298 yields 0.07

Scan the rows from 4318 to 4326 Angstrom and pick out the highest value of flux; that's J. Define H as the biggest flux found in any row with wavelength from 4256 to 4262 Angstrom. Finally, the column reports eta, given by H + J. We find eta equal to 5.9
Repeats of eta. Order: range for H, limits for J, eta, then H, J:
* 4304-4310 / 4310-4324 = 5.4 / 1.947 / 3.42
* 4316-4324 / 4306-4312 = 5.0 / 3.42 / 1.601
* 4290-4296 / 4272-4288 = 5.2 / 2.564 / 2.627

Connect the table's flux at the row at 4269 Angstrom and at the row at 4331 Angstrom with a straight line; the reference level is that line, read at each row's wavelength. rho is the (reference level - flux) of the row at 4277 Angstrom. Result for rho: 0.0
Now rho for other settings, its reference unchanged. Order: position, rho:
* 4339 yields 0.8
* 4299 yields 1.0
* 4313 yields 0.7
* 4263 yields 0.0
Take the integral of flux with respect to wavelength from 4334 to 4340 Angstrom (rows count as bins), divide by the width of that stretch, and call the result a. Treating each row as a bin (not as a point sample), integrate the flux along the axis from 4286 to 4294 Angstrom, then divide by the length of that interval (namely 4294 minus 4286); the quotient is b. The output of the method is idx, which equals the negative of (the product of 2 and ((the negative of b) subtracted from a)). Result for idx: -10.1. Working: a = 2.8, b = 2.2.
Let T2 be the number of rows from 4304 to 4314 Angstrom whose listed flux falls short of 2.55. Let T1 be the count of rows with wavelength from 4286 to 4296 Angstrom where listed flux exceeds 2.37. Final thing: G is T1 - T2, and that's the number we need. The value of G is -4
